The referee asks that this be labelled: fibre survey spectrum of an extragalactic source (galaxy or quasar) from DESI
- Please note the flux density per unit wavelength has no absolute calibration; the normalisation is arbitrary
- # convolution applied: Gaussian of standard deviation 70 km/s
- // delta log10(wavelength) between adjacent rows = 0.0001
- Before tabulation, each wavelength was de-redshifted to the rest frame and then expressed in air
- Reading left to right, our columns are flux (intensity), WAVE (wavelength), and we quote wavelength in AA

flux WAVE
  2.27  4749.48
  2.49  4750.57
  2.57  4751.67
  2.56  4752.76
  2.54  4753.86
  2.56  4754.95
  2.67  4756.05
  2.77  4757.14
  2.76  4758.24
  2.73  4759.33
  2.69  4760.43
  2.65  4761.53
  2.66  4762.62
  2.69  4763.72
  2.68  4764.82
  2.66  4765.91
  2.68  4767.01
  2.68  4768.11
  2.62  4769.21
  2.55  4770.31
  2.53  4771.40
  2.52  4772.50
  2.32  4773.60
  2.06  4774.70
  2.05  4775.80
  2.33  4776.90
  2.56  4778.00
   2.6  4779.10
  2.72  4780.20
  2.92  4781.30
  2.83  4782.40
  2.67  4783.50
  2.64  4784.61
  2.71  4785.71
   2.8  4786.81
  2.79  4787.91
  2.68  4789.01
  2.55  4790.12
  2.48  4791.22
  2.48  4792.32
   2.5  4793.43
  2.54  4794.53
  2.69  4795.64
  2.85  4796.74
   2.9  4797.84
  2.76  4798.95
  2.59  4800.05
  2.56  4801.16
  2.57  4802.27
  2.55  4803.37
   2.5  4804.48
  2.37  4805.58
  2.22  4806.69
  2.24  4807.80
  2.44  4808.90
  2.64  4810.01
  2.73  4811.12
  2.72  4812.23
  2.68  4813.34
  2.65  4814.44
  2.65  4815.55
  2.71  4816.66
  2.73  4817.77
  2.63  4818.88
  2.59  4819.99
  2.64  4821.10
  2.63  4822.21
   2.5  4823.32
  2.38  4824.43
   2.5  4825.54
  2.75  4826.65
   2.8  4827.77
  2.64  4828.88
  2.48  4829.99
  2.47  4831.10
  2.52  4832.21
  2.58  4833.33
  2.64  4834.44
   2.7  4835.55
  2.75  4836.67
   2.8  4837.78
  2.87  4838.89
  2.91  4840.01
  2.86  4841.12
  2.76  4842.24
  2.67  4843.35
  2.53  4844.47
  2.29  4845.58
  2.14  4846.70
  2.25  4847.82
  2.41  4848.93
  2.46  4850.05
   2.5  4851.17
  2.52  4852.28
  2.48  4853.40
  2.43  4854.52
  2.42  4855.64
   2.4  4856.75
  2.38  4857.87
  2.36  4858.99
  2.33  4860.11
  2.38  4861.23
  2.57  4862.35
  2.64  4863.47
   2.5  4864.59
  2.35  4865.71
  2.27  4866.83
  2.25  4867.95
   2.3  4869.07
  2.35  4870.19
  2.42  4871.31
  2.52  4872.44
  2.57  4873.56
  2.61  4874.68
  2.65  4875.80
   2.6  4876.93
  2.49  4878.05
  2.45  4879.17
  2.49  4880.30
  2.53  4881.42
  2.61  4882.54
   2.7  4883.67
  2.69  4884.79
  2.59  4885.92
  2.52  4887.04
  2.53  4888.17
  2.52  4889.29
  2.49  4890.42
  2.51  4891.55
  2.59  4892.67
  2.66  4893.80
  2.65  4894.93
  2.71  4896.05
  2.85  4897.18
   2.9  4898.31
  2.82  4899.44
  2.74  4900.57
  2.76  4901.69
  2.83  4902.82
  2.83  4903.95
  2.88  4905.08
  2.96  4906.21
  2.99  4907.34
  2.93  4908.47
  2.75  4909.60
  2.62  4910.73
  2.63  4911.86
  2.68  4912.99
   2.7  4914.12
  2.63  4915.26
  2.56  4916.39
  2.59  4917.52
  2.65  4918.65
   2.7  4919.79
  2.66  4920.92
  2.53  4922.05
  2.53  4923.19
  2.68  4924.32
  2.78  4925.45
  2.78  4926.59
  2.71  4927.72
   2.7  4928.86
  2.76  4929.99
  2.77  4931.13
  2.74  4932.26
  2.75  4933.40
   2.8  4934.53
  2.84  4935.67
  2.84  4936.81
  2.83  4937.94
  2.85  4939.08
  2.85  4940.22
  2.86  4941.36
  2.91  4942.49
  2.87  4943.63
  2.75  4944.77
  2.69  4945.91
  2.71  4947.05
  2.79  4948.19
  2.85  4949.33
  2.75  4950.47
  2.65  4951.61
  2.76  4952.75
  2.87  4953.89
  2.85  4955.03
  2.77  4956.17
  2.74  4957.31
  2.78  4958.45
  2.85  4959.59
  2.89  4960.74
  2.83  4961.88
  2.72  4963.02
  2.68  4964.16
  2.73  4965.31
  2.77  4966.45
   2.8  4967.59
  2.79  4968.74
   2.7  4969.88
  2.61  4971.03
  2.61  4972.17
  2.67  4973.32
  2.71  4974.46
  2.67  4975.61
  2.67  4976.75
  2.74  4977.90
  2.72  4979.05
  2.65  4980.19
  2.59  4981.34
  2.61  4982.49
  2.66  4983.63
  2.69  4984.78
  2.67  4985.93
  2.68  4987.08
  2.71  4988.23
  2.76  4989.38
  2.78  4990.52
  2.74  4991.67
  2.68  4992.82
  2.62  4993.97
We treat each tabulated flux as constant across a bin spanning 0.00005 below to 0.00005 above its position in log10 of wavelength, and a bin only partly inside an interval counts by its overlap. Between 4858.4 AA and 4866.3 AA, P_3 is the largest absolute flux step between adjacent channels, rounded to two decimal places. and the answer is 0.19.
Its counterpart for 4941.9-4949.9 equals 0.12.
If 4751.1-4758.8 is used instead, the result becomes 0.11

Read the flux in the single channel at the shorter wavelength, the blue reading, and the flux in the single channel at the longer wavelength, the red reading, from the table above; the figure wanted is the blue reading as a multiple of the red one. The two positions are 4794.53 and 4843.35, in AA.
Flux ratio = 0.95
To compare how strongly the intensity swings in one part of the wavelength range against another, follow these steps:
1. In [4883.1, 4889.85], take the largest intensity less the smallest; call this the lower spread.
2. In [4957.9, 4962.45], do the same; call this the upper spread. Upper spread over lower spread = 0.6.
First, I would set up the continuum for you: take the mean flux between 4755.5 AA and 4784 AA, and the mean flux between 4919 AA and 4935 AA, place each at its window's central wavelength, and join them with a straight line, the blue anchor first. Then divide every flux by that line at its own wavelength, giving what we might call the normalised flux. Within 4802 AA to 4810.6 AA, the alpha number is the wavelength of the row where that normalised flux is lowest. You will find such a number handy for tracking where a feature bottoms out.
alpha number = 4806.69 AA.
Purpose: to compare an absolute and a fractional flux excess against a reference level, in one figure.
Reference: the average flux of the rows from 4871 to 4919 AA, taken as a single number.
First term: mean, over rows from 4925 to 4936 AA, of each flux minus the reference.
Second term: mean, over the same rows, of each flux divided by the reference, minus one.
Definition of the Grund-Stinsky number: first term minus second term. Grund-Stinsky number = 0.06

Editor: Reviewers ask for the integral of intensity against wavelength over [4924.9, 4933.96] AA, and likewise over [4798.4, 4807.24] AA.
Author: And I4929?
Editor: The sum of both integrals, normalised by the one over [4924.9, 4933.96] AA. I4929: 1.89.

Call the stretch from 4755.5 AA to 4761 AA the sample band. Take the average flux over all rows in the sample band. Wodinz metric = 2.7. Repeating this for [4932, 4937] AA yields 2.8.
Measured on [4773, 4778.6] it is 2.3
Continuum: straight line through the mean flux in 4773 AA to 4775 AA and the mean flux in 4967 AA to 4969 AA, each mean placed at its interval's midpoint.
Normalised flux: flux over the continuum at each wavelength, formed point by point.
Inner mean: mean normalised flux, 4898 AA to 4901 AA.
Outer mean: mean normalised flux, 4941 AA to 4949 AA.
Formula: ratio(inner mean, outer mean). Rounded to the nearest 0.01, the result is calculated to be 1.06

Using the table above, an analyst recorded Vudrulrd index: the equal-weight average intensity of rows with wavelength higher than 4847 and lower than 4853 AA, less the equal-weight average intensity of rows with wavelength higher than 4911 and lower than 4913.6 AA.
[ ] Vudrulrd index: -0.2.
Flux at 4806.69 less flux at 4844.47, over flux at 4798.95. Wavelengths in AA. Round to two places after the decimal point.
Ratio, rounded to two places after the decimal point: -0.11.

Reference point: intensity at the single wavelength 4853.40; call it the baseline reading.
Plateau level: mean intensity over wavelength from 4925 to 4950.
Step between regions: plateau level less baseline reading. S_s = 0.31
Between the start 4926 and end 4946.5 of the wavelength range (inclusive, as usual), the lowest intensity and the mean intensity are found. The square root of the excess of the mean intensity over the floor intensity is 0.32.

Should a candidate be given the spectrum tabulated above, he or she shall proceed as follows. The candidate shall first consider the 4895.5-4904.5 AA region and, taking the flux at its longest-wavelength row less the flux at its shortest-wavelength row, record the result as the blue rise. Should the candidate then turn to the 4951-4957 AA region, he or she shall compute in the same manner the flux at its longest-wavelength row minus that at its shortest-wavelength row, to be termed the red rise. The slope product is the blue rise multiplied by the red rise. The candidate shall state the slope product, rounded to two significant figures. 0.014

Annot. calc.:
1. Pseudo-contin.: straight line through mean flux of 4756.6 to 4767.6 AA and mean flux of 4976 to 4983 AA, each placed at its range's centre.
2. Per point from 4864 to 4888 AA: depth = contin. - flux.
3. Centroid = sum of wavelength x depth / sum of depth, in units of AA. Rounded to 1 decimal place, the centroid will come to 4872.4 AA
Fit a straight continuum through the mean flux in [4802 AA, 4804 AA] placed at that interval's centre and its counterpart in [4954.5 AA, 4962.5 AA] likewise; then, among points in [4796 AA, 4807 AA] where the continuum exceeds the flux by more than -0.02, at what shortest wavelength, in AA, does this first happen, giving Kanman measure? 4801.16 AA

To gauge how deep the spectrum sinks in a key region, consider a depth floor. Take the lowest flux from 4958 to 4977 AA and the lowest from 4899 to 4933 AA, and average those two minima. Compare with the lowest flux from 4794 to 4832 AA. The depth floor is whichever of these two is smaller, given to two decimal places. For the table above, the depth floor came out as 2.22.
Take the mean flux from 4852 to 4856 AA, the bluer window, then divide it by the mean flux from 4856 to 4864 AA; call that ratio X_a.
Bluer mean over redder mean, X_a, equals 1.01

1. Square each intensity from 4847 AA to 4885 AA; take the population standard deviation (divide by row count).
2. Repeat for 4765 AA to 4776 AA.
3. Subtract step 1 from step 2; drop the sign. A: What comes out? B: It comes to 0.48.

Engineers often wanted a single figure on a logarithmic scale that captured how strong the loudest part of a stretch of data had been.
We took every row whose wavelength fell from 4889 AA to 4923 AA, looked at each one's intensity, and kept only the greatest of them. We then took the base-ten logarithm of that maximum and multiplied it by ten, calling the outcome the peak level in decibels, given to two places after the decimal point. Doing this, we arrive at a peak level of 4.76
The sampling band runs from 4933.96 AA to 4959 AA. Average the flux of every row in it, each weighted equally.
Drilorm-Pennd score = 2.80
